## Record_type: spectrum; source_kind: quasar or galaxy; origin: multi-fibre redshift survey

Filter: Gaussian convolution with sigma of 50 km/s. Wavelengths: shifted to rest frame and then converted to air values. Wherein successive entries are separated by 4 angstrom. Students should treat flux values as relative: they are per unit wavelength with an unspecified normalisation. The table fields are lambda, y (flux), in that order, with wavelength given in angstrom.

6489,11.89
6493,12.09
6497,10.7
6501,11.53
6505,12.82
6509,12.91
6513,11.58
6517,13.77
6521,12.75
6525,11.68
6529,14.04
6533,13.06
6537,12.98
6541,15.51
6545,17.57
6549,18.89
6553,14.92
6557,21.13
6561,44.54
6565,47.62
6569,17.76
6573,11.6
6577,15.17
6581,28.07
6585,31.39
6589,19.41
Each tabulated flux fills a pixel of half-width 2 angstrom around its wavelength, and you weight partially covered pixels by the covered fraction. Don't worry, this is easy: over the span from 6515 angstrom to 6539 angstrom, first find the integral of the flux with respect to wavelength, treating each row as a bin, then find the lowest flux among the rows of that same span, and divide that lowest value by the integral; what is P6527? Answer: 0.0373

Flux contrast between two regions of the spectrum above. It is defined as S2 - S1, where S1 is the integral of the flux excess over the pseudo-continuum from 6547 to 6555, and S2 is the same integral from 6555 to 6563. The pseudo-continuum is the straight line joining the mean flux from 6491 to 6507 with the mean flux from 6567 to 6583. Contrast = 122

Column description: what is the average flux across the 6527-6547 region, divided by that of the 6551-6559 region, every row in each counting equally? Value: 0.81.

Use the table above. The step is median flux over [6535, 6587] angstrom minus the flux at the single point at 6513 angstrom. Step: 6.2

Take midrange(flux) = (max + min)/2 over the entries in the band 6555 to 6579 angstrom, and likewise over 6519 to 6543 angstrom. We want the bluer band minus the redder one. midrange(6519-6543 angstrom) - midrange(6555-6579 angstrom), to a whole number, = -16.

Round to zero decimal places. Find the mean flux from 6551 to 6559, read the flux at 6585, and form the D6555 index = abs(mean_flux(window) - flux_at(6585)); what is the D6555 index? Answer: 13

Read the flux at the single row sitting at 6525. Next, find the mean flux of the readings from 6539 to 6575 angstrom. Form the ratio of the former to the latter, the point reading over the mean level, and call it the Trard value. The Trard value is 0.50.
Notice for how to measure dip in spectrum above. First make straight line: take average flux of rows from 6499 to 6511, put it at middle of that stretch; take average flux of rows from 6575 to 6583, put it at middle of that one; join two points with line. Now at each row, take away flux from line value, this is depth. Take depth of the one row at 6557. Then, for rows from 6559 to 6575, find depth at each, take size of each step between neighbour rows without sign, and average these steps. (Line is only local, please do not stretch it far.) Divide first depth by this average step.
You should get -0.17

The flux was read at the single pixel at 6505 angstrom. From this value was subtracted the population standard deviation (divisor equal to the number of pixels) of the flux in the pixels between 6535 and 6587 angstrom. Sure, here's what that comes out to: 1.5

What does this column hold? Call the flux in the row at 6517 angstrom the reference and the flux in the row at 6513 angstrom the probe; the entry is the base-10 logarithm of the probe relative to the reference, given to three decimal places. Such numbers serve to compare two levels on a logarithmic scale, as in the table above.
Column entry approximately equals -0.075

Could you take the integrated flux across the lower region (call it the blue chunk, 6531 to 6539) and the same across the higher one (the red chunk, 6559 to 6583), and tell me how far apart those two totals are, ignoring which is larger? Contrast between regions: 555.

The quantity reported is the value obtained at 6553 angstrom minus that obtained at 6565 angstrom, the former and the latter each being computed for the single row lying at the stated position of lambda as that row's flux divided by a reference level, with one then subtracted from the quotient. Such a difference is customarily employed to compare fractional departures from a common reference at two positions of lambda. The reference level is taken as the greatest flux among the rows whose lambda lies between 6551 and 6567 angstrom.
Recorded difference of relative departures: -0.69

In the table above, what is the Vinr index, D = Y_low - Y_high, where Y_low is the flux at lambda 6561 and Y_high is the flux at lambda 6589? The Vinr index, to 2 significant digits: 25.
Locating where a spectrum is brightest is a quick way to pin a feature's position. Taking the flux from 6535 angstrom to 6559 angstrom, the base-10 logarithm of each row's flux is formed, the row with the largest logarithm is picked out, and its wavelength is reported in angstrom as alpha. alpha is 6557 angstrom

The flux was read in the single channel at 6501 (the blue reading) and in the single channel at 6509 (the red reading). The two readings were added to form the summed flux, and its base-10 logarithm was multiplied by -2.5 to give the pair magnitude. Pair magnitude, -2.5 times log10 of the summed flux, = -3.47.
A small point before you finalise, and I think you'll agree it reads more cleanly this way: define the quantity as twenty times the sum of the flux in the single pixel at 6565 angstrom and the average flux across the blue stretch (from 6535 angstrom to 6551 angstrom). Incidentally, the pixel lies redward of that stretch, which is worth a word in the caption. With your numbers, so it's 1277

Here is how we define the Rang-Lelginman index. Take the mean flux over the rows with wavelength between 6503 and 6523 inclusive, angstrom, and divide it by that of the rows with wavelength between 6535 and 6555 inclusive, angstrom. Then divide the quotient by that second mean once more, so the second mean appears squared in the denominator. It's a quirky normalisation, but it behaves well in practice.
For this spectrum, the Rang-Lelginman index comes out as 0.050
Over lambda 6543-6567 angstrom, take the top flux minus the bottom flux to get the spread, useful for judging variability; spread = 33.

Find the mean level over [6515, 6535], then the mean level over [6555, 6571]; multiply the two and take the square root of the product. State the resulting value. 20.7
